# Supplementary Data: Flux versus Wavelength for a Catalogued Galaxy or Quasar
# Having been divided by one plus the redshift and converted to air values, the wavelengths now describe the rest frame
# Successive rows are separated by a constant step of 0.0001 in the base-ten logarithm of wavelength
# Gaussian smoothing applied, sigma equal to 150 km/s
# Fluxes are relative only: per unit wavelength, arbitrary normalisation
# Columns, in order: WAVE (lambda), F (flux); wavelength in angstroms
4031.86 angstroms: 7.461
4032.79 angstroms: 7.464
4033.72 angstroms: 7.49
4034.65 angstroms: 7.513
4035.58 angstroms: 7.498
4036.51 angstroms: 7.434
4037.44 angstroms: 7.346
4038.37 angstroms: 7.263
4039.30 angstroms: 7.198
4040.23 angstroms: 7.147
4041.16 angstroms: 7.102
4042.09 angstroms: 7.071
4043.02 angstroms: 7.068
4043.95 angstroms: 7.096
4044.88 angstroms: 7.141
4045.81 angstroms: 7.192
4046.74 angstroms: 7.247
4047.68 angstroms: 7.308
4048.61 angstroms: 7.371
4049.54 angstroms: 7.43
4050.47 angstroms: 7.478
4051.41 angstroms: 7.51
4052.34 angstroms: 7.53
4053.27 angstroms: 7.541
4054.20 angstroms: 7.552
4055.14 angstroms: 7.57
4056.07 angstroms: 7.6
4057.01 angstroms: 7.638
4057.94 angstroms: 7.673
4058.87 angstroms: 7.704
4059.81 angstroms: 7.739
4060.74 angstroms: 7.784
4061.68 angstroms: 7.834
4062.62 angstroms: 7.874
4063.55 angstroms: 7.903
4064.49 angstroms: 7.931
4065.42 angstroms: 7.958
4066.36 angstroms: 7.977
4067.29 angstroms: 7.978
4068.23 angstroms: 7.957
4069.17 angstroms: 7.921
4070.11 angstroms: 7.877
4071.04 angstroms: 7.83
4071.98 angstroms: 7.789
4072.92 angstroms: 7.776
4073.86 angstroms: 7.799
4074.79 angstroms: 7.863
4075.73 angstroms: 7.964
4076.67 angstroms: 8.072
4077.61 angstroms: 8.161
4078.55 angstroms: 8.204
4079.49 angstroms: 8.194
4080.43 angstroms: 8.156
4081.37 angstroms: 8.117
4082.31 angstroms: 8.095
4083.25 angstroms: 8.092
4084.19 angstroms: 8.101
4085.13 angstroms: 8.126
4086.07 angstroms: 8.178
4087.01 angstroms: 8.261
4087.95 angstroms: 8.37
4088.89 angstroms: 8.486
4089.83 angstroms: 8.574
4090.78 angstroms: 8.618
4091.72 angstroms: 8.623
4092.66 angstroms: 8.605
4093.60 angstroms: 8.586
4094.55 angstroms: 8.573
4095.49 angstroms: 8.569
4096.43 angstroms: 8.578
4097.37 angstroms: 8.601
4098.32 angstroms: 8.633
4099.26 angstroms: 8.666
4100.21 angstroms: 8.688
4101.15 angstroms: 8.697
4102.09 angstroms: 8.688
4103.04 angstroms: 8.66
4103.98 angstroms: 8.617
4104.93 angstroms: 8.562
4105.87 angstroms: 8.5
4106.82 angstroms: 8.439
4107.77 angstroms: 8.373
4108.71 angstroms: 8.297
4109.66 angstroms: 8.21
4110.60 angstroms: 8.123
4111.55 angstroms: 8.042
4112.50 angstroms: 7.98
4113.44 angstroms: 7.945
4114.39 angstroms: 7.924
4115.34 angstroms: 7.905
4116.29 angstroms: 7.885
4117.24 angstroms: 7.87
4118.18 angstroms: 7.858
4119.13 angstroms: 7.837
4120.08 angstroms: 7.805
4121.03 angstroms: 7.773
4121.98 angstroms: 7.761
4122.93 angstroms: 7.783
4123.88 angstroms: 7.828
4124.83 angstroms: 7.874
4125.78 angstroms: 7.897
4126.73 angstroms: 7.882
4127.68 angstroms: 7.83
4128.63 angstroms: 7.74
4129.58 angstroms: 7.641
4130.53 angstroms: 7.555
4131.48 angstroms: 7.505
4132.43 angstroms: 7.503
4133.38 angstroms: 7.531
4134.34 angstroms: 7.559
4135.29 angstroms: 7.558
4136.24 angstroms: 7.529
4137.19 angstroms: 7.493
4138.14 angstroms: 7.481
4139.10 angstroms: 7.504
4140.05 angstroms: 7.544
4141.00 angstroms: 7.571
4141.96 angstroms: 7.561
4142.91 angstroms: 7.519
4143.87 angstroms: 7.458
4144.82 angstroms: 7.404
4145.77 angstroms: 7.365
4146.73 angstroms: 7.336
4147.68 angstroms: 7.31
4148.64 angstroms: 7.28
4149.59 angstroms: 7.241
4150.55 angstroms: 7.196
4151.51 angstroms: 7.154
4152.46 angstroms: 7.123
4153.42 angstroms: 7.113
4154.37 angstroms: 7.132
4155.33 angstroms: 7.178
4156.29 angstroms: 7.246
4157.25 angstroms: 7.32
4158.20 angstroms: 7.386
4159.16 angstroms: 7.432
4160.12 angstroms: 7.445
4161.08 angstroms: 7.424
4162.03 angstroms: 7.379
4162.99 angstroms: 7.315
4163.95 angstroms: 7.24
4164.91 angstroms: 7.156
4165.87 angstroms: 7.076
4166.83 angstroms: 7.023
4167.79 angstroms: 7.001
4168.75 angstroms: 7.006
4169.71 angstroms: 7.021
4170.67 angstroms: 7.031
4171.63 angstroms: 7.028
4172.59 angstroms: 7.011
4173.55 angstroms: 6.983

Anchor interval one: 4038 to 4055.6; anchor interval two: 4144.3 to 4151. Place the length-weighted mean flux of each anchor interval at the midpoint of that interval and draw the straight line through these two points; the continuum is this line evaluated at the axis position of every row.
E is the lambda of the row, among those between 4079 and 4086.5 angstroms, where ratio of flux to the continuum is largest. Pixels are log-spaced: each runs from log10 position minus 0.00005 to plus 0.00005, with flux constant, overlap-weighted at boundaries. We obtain 4079.49 angstroms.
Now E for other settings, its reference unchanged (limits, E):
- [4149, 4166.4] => 4160.12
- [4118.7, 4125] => 4124.83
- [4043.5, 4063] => 4062.62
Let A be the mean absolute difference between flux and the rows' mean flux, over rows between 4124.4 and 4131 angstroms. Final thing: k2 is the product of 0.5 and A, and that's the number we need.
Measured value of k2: 0.055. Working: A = 0.11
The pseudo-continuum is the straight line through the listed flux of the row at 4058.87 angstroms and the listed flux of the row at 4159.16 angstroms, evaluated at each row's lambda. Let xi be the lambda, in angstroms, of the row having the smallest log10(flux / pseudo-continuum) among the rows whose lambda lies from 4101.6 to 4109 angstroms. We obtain 4108.71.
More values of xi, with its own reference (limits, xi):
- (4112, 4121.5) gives 4121.03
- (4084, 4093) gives 4084.19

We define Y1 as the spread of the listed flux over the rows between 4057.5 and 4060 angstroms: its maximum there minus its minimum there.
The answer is 0.066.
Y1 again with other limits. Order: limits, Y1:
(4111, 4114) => 0.097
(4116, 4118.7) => 0.027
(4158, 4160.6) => 0.059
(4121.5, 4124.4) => 0.067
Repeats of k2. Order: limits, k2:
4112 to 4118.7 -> 0.017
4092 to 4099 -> 0.009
